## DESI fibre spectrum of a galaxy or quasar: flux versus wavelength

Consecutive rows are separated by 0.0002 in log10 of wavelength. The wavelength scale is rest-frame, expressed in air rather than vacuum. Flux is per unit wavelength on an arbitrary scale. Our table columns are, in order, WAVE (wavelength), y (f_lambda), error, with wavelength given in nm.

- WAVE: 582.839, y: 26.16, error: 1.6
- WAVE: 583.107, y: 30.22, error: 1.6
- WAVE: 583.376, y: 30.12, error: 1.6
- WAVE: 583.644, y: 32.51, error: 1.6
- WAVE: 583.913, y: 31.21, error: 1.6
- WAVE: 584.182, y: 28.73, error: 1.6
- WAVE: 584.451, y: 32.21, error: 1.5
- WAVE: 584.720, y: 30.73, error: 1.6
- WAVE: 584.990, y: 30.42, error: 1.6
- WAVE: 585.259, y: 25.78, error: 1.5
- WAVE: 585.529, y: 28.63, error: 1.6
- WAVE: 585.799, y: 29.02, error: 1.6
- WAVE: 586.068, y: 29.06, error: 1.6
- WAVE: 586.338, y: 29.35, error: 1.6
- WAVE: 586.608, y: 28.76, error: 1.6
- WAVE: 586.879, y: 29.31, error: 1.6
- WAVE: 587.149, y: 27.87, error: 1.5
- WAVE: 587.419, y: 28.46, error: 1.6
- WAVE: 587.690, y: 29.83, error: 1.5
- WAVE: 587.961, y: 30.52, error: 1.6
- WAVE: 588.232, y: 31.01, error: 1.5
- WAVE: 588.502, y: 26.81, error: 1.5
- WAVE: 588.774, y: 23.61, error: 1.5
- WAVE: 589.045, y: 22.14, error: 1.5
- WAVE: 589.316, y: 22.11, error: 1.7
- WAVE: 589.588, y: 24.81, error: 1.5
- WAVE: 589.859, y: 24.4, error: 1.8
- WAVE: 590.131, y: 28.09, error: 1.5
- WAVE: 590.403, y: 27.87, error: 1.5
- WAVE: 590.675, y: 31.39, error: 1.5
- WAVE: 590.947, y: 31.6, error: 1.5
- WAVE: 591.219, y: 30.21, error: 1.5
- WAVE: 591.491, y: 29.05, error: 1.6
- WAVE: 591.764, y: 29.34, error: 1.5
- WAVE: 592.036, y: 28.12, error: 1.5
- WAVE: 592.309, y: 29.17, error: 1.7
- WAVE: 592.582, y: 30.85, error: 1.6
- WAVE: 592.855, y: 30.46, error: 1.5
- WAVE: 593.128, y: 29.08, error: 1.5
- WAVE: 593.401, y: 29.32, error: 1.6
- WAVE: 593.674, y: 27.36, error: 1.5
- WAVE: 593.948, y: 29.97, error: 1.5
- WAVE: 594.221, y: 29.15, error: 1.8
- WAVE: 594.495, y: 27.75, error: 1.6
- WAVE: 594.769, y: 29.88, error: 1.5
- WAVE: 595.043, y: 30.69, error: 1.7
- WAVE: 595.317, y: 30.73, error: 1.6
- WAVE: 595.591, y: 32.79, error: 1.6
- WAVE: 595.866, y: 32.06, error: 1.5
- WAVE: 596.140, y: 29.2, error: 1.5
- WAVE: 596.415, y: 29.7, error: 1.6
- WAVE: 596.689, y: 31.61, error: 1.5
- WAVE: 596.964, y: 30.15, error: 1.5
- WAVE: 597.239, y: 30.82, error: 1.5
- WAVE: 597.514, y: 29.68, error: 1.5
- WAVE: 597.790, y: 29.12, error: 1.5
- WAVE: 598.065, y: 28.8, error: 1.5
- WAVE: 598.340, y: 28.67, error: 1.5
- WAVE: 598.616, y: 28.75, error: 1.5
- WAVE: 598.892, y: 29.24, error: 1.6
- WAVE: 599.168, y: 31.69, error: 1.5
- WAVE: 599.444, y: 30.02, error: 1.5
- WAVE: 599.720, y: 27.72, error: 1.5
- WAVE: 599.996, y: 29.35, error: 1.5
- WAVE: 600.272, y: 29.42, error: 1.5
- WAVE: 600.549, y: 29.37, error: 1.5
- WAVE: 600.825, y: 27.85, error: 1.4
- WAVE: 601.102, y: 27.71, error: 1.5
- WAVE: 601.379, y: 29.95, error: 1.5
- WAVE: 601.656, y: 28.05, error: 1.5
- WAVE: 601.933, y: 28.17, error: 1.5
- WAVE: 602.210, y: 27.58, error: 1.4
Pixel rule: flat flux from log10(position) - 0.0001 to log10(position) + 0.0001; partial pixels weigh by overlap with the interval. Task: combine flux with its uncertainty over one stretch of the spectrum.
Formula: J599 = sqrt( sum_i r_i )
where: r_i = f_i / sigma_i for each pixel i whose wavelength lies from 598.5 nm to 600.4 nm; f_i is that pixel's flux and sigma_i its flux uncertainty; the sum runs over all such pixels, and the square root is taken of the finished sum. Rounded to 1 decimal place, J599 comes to 11.7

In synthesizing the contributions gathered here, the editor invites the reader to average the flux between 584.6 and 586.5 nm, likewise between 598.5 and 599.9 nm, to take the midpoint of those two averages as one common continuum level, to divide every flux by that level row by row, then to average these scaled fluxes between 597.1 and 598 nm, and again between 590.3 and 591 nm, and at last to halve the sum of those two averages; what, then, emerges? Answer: 1.03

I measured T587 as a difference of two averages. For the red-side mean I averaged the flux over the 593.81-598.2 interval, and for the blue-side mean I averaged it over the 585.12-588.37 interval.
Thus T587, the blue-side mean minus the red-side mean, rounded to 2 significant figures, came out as -1.2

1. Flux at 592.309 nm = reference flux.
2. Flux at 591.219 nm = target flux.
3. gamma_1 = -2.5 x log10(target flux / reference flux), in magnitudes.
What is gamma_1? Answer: -0.04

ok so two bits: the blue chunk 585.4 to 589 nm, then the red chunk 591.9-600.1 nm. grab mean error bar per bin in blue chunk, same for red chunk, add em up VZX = 3.11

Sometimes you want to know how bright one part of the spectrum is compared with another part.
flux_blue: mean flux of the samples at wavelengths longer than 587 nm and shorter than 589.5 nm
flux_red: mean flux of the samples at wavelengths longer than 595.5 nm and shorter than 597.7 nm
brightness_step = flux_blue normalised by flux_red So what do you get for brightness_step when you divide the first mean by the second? 0.88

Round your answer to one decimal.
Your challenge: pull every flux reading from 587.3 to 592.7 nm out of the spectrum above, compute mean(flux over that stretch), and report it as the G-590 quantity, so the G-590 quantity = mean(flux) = 28.0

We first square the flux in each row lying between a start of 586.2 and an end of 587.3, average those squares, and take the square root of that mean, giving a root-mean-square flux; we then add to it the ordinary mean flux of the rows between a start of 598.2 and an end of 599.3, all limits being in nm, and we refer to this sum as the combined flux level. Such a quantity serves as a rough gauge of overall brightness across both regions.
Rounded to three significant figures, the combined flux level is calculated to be 58.4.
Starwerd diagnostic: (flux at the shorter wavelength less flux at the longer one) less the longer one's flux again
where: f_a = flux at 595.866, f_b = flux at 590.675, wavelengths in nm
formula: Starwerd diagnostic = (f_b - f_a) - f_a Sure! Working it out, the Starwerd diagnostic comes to -32.7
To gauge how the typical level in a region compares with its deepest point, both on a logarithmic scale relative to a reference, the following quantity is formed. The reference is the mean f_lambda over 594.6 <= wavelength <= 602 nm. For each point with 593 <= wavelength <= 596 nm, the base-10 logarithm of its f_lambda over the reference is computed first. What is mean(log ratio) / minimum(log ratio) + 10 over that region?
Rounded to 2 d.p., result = 9.93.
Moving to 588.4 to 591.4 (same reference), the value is 10.39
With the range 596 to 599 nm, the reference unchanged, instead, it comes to 10.07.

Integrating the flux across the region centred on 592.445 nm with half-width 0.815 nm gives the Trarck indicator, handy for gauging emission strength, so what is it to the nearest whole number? 48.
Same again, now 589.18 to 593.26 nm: 116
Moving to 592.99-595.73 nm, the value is 81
